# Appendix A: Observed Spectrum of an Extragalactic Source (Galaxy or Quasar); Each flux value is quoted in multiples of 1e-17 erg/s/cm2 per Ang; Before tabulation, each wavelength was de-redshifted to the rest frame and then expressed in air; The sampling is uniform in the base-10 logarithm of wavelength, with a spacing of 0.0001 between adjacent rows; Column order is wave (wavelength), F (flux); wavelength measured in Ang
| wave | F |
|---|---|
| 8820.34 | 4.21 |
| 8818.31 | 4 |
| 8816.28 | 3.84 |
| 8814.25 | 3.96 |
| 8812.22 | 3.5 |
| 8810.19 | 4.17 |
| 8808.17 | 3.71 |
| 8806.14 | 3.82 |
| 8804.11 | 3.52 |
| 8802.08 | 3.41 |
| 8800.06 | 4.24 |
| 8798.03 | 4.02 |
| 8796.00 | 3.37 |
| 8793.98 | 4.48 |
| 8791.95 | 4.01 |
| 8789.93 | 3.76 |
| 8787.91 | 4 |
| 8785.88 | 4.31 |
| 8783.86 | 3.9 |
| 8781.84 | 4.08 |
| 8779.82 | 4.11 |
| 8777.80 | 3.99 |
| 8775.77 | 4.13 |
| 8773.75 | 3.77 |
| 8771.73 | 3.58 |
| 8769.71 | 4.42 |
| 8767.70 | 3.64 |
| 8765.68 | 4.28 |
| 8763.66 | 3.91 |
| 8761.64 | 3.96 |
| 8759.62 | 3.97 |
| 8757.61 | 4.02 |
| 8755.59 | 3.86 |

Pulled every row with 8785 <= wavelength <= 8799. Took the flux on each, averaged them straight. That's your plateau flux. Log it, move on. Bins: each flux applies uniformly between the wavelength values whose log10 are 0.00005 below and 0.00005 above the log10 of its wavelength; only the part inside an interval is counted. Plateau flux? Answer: 3.99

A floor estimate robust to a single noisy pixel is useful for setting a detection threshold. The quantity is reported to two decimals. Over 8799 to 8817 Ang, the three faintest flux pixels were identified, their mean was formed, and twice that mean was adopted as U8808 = 6.95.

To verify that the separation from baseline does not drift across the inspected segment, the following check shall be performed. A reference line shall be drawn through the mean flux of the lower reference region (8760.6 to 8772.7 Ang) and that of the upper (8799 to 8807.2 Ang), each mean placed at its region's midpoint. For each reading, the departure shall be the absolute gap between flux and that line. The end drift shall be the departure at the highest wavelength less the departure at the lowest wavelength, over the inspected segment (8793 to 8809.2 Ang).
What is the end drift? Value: -0.7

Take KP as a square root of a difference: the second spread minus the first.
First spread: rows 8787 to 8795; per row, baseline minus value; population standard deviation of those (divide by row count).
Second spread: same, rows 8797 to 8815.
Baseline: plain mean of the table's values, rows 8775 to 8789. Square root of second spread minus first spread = 0.155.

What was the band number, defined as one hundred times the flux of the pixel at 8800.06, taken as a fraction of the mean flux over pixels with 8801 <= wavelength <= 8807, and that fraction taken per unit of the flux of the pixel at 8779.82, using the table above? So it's 28.8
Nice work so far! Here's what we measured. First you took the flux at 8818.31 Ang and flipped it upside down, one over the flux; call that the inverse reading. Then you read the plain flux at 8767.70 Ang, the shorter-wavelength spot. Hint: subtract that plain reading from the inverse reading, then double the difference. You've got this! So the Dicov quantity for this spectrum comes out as -6.8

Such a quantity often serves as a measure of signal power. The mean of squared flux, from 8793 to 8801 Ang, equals 16.4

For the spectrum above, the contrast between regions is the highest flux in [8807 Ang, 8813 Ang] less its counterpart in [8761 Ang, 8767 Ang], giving -0.1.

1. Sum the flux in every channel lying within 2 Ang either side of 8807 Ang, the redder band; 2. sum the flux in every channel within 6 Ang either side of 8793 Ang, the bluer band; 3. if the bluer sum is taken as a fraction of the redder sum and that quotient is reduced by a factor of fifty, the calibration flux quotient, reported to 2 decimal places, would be 0.06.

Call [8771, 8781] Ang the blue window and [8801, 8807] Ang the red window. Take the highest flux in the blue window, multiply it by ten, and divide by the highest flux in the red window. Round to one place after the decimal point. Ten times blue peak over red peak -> 10.8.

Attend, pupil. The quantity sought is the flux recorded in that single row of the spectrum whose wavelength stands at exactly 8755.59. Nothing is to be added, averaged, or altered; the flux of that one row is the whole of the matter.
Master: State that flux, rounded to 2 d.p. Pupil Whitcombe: 3.86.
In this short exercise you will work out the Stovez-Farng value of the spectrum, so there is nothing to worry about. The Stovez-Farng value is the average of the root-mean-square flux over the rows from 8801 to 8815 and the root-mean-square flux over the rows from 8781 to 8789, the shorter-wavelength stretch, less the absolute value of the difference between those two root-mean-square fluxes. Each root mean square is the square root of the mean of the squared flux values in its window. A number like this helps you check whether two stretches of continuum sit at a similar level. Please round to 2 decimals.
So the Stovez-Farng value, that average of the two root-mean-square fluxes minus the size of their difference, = 3.57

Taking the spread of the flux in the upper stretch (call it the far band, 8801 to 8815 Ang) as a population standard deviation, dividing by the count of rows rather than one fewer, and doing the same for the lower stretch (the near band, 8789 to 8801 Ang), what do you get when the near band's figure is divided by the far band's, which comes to 1.4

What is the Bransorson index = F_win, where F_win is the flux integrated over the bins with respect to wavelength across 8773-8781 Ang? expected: 32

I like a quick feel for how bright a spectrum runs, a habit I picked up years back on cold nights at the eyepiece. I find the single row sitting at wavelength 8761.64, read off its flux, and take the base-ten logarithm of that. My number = 0.598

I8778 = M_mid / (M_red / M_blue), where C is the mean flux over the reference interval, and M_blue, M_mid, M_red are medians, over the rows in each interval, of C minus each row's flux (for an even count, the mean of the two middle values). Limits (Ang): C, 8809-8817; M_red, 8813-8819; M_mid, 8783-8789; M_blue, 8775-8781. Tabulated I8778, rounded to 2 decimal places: -0.35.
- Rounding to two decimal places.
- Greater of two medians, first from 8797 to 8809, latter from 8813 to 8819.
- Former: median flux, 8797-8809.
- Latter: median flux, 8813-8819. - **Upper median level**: 3.96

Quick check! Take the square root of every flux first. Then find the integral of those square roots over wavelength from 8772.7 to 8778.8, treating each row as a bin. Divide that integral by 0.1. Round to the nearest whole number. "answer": 121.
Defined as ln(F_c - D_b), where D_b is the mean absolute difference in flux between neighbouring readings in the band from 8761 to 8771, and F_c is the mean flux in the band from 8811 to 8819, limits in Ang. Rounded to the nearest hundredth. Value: 1.21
